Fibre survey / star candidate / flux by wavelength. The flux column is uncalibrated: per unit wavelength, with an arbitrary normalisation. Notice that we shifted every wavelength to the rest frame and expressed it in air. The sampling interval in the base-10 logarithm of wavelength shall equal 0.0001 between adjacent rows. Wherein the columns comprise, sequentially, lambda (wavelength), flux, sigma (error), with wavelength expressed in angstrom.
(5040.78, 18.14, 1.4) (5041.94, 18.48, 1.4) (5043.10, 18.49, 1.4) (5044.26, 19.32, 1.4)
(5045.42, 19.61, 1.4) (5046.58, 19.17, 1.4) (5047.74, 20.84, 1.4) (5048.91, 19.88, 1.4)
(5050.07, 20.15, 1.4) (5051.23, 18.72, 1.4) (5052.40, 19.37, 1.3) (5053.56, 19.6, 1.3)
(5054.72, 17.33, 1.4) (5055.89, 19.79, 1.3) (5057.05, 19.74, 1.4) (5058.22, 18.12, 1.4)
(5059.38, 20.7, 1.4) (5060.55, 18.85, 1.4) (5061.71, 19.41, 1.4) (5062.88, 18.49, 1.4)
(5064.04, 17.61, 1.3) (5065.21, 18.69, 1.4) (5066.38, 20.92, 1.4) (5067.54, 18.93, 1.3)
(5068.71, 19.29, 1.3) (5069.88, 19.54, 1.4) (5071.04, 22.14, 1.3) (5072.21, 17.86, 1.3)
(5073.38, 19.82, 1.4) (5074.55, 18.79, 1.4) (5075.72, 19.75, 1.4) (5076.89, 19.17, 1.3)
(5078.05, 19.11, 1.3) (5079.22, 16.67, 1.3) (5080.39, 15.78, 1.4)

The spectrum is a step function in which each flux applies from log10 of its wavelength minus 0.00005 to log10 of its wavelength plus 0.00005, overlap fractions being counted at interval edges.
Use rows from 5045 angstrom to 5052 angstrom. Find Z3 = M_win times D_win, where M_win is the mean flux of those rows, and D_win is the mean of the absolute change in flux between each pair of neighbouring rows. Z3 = 19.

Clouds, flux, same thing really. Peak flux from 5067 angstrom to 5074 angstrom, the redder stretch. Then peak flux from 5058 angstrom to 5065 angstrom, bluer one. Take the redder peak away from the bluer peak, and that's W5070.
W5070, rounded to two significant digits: -1.4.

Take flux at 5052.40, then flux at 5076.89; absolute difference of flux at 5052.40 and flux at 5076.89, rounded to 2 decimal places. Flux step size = 0.20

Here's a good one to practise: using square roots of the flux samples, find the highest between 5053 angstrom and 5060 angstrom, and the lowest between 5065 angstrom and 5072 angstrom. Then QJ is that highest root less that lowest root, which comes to 0.23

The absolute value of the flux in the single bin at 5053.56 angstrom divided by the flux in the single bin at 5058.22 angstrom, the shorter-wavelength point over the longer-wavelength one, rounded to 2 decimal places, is 1.08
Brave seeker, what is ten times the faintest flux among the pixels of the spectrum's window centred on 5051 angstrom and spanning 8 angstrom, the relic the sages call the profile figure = 173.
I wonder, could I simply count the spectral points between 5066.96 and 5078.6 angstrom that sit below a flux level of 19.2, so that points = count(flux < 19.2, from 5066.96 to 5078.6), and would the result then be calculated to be 5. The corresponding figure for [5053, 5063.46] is 4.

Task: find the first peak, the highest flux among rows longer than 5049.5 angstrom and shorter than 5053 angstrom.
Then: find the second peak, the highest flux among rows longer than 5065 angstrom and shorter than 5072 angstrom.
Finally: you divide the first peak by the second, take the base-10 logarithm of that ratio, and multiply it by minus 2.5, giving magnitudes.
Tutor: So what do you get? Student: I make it 0.10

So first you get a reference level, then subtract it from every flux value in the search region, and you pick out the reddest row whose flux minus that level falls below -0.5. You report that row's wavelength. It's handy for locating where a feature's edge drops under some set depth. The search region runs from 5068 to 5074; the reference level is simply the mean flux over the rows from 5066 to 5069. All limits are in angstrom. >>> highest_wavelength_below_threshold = 5072.21 angstrom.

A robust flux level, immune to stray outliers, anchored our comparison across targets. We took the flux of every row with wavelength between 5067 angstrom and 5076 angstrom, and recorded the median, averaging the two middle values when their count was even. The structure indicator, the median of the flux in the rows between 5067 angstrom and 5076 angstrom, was 19.4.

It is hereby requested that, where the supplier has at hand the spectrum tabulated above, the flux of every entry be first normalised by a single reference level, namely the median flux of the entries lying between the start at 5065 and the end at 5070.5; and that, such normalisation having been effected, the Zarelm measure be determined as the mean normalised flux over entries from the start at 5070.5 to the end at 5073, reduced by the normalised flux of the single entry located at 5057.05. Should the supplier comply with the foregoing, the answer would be 0.01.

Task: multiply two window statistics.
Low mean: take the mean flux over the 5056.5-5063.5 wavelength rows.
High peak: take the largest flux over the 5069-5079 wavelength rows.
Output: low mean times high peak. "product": 425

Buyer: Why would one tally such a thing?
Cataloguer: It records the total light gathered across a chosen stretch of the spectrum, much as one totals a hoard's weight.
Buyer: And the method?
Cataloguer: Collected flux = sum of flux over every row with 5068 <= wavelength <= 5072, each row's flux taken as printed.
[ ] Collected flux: 61.0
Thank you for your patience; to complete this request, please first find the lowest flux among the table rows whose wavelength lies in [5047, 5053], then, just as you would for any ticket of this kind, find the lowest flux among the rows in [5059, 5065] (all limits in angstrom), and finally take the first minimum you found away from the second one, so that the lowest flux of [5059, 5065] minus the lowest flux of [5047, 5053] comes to -1.1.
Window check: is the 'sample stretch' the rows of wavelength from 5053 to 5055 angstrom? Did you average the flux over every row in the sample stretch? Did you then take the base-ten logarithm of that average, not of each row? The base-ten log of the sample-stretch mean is 1.27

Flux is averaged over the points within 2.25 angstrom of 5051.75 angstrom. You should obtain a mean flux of 19.5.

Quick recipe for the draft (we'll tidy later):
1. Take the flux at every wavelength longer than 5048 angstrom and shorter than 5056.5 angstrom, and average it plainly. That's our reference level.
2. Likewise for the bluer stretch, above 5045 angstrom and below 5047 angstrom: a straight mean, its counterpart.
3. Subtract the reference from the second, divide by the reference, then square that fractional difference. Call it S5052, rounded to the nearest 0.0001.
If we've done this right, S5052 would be 0.0000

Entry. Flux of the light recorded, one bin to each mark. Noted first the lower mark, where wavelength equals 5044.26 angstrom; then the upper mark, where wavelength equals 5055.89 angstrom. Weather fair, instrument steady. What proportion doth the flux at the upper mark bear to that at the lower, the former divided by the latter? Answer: 1.02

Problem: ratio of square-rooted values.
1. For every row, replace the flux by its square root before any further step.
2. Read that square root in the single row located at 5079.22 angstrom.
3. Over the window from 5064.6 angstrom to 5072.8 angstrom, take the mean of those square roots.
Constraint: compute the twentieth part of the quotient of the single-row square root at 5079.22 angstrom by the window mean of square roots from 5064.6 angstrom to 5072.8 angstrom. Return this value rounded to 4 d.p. 0.0461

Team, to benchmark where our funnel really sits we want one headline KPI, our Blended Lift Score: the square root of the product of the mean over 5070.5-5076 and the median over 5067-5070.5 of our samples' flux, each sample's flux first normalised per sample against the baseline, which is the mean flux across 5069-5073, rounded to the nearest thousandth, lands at 0.982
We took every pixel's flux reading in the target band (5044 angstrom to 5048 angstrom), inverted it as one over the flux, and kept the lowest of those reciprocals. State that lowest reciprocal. 0.0480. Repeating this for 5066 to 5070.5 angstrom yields 0.0478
